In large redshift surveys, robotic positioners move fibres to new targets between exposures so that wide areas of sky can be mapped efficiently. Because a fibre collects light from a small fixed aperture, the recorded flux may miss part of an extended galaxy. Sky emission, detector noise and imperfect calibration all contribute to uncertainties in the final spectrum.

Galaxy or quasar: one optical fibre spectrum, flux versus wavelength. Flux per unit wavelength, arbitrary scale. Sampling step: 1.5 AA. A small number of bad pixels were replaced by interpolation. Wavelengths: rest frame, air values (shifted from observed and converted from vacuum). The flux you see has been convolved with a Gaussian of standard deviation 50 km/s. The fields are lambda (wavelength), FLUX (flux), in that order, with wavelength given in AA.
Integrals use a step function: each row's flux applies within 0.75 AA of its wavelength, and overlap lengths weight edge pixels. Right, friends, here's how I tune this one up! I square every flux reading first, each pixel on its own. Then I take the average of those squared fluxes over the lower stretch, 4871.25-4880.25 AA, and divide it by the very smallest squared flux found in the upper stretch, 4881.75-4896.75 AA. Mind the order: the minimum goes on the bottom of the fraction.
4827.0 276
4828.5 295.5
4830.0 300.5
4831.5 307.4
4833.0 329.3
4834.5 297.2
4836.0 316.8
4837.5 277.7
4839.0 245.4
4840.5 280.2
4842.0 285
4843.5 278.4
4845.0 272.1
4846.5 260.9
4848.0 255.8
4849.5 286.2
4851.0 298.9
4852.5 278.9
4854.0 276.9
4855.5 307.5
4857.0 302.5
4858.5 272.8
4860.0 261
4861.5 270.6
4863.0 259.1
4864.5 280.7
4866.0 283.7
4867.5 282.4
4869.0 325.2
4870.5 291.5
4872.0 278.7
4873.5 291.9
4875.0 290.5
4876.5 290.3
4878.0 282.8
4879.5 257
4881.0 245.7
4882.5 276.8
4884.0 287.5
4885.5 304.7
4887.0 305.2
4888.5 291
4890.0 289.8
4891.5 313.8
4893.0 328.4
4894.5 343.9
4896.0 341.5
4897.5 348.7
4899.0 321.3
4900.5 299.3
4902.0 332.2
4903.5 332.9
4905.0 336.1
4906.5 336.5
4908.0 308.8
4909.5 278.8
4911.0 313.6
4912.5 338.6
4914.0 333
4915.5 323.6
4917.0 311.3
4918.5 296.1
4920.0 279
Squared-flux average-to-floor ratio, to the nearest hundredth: 1.04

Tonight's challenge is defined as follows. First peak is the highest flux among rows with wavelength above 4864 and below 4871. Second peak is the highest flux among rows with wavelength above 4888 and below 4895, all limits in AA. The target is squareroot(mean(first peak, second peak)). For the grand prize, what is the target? 18.3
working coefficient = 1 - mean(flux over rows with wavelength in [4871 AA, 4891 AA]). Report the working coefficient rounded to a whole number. -283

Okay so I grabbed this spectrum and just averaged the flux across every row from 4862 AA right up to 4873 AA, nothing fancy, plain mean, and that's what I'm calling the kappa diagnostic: 286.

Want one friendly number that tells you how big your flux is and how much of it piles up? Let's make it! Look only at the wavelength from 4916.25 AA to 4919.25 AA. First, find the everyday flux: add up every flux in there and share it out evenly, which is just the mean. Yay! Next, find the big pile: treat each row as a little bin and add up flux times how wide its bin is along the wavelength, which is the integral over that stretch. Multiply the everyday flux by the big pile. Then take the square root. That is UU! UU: 526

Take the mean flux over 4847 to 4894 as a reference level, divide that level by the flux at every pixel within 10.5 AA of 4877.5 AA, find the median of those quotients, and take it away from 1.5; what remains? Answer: 0.51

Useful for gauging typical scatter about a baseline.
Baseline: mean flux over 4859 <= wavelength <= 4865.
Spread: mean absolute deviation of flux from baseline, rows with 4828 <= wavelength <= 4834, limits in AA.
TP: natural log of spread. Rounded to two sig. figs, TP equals 3.7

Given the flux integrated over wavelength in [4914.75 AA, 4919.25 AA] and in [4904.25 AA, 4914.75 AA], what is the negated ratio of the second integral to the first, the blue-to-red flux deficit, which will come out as -2.4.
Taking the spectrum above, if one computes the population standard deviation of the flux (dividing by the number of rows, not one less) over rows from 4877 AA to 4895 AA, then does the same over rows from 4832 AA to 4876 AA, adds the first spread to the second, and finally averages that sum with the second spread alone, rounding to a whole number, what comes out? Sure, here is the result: 33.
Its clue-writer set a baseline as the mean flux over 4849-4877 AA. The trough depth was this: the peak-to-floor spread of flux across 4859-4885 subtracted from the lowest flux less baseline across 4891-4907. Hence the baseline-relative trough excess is -66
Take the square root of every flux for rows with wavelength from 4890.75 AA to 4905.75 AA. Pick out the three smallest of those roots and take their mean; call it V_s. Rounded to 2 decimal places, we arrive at 17.65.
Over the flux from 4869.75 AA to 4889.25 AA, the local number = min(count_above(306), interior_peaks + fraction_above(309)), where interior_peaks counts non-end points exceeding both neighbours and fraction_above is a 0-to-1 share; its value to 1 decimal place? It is 0.0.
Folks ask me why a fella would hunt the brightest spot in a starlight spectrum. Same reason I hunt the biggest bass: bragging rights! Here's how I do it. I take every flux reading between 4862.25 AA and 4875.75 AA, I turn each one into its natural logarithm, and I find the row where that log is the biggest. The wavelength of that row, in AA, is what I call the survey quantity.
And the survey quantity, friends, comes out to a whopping 4869.0 AA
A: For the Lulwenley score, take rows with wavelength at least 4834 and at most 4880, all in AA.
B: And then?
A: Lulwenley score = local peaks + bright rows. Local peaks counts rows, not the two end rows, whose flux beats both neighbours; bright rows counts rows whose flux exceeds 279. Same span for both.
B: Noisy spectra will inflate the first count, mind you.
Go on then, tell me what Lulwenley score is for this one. 25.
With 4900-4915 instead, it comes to 11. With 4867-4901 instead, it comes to 24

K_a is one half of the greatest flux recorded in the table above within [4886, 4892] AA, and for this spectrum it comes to 157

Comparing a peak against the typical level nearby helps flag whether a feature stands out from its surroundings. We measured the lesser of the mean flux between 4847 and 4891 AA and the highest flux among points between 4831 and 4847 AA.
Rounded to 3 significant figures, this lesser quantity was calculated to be 284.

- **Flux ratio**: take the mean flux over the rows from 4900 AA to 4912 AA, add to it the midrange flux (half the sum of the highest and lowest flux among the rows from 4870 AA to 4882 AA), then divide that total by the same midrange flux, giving 2.18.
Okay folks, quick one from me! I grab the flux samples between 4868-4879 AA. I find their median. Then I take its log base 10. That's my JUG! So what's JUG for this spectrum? 2.46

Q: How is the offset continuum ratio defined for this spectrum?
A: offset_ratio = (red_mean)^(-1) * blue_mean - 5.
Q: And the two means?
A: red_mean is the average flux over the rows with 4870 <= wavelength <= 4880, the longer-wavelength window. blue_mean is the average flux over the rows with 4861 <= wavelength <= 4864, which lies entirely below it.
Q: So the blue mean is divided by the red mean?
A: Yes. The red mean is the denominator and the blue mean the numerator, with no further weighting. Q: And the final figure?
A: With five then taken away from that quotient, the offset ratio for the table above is -4.06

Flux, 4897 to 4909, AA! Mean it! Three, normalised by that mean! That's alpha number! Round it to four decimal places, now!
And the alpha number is 0.0092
